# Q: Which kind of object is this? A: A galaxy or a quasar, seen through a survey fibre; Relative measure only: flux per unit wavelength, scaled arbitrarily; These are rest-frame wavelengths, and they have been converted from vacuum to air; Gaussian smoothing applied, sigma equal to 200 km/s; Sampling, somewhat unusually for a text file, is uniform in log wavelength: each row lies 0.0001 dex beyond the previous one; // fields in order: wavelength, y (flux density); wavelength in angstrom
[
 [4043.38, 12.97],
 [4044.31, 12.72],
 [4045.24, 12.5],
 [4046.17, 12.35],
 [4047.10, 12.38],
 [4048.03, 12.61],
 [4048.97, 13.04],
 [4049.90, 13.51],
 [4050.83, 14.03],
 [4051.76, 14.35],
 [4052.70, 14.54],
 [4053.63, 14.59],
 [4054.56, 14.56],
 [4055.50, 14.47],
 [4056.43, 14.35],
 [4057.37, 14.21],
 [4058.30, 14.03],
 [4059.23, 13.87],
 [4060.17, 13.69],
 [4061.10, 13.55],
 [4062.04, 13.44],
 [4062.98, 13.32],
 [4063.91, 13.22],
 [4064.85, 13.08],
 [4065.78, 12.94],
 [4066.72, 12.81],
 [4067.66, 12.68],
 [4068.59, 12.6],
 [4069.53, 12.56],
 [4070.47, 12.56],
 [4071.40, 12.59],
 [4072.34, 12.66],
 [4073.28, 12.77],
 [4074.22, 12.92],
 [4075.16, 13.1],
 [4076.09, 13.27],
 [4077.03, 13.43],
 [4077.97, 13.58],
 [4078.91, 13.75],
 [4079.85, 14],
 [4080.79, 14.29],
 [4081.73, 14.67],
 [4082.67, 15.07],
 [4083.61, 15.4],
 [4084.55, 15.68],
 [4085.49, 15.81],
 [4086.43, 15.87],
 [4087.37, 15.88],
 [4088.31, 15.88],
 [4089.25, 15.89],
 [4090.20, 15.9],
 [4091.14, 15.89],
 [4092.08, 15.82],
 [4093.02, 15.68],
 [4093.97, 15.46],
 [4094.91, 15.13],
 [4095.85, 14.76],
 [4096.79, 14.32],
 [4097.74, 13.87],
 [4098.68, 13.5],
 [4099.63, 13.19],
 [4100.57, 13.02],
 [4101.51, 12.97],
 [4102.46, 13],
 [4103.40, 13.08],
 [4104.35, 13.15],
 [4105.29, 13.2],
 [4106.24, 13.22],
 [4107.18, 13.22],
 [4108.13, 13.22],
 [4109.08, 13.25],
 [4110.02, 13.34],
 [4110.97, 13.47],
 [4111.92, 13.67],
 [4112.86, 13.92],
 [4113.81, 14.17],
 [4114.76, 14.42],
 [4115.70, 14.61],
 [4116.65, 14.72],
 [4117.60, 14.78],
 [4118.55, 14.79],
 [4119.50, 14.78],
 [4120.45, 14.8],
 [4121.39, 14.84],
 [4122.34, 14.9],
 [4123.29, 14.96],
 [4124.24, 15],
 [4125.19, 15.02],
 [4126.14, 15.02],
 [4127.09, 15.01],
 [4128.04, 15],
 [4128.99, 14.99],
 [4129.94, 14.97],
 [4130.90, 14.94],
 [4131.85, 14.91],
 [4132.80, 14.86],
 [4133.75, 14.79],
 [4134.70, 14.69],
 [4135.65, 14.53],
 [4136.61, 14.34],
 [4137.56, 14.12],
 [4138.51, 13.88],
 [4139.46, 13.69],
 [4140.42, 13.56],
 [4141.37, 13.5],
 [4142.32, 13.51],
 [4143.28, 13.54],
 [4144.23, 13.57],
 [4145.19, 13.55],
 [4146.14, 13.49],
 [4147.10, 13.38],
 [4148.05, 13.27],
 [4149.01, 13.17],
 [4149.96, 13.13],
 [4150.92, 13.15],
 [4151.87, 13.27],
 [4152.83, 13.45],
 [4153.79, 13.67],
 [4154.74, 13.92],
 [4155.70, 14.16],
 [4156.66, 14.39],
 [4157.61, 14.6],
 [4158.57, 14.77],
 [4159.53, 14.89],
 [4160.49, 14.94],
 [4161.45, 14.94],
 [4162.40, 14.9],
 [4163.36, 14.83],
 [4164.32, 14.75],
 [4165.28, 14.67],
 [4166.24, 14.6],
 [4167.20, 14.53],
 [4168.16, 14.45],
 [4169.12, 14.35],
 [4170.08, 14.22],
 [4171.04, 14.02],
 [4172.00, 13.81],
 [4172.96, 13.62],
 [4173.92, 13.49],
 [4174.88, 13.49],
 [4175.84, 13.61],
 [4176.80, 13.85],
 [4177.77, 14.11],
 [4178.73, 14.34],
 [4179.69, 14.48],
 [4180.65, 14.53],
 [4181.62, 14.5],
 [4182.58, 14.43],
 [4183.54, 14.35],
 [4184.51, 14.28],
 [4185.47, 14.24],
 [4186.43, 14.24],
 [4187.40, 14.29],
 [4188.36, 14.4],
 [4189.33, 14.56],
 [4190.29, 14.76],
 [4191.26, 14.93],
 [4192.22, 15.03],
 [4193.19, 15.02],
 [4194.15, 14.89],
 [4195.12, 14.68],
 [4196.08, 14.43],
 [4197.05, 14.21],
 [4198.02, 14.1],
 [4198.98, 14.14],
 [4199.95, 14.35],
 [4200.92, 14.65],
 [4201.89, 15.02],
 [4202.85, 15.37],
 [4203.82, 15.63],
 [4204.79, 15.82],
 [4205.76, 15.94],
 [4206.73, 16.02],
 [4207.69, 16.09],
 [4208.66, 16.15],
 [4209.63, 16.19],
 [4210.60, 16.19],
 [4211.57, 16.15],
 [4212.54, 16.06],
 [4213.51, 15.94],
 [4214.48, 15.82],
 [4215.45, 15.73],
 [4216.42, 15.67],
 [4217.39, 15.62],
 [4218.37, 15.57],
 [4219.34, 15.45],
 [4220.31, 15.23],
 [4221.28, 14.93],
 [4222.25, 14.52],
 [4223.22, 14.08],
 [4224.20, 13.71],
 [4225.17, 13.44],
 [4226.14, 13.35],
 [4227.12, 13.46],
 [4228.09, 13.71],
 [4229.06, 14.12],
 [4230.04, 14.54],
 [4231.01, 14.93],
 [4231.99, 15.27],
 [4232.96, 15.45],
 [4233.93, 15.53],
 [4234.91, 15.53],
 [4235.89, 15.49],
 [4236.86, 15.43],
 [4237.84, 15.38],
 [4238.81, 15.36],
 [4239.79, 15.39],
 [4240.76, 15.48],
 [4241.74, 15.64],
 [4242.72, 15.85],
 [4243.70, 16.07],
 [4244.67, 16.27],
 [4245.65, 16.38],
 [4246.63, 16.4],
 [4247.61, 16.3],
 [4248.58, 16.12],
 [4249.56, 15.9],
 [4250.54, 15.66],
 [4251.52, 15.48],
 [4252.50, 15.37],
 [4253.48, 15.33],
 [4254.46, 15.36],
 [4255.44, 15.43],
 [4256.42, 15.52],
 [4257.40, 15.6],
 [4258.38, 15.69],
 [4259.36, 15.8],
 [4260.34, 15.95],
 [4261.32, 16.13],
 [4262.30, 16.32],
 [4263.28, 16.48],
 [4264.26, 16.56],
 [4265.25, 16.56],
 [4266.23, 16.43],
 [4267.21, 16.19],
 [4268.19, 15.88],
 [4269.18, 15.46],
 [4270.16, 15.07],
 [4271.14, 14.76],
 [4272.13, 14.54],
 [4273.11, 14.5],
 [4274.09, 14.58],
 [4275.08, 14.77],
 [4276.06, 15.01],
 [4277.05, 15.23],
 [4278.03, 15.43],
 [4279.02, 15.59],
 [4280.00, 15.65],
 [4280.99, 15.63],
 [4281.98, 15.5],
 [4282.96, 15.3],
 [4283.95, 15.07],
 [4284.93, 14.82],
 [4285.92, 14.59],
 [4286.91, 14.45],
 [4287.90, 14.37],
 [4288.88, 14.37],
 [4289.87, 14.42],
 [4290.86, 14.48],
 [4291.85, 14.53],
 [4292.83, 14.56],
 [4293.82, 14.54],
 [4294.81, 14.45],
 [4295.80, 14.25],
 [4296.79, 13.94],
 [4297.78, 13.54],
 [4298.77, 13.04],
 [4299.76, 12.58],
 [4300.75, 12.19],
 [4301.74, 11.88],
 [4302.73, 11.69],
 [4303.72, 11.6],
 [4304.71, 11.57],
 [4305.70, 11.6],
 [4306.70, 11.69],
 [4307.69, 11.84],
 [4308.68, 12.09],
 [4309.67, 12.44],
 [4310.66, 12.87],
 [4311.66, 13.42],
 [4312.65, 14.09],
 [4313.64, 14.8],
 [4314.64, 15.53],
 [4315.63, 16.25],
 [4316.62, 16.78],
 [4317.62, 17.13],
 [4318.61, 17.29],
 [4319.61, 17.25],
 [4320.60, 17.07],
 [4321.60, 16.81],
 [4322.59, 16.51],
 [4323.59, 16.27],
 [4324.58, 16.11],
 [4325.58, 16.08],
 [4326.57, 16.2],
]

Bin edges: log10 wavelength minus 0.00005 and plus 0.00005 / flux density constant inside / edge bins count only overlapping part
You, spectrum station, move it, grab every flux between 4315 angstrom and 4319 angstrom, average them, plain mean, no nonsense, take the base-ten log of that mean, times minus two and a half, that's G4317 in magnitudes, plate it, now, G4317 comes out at -3.07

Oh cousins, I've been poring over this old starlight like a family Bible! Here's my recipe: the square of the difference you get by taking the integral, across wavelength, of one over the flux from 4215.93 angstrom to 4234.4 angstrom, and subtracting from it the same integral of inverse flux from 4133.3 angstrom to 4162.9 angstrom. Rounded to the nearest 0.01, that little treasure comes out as 0.74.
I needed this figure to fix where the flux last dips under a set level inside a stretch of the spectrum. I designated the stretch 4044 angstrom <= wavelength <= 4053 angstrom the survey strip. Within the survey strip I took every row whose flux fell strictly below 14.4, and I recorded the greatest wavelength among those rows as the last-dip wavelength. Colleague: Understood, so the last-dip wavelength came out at 4051.76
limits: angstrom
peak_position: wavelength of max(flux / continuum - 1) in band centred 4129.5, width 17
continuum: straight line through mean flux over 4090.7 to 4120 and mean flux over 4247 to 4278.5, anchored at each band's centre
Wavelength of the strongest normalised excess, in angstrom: 4125.19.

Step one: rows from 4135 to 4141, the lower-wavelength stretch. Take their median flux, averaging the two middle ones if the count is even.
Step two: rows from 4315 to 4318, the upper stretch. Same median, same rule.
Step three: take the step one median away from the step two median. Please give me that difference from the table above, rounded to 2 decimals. 2.78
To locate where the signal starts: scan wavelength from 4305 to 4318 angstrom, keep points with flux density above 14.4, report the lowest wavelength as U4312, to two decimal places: 4313.64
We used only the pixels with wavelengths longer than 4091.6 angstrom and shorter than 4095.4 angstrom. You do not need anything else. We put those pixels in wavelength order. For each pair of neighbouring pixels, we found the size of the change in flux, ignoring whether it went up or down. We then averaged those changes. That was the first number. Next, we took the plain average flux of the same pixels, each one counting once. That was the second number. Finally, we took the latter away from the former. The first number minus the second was -15.3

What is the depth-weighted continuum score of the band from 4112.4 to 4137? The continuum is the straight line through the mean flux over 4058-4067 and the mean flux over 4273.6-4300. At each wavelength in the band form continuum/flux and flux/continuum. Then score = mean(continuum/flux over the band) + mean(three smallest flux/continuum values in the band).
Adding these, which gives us 1.96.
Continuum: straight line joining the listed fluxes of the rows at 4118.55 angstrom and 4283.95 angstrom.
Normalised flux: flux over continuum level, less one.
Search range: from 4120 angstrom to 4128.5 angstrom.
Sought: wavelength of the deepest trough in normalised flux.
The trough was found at 4120.45 angstrom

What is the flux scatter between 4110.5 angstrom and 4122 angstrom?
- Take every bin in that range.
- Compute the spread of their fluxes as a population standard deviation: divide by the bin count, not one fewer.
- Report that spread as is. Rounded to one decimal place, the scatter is 0.5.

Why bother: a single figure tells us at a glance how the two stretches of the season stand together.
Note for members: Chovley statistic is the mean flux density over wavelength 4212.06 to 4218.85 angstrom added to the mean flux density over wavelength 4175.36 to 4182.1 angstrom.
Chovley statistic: 30.0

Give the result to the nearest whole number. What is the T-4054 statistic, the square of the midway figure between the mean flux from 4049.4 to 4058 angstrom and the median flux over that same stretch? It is 205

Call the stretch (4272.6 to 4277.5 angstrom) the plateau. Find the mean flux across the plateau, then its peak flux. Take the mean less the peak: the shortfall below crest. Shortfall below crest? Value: -0.41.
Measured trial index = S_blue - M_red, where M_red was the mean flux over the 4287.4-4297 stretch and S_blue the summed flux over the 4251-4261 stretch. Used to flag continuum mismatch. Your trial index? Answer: 141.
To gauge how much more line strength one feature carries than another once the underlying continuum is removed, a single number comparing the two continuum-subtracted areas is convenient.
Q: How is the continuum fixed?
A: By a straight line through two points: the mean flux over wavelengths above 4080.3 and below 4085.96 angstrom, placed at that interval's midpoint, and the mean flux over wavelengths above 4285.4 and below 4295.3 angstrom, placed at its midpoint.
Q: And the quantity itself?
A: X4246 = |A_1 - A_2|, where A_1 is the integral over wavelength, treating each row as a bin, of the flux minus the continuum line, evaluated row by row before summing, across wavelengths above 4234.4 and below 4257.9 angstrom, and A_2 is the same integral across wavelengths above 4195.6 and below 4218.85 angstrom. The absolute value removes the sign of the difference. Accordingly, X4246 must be 9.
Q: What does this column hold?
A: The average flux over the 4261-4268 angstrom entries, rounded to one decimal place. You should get 16.4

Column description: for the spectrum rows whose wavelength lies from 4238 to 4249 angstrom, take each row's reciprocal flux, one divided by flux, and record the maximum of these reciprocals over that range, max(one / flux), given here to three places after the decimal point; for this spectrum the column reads 0.065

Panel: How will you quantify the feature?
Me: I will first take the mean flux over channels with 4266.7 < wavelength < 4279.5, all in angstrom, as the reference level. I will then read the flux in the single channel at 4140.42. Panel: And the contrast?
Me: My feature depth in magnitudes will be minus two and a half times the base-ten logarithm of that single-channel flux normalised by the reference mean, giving 0.12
